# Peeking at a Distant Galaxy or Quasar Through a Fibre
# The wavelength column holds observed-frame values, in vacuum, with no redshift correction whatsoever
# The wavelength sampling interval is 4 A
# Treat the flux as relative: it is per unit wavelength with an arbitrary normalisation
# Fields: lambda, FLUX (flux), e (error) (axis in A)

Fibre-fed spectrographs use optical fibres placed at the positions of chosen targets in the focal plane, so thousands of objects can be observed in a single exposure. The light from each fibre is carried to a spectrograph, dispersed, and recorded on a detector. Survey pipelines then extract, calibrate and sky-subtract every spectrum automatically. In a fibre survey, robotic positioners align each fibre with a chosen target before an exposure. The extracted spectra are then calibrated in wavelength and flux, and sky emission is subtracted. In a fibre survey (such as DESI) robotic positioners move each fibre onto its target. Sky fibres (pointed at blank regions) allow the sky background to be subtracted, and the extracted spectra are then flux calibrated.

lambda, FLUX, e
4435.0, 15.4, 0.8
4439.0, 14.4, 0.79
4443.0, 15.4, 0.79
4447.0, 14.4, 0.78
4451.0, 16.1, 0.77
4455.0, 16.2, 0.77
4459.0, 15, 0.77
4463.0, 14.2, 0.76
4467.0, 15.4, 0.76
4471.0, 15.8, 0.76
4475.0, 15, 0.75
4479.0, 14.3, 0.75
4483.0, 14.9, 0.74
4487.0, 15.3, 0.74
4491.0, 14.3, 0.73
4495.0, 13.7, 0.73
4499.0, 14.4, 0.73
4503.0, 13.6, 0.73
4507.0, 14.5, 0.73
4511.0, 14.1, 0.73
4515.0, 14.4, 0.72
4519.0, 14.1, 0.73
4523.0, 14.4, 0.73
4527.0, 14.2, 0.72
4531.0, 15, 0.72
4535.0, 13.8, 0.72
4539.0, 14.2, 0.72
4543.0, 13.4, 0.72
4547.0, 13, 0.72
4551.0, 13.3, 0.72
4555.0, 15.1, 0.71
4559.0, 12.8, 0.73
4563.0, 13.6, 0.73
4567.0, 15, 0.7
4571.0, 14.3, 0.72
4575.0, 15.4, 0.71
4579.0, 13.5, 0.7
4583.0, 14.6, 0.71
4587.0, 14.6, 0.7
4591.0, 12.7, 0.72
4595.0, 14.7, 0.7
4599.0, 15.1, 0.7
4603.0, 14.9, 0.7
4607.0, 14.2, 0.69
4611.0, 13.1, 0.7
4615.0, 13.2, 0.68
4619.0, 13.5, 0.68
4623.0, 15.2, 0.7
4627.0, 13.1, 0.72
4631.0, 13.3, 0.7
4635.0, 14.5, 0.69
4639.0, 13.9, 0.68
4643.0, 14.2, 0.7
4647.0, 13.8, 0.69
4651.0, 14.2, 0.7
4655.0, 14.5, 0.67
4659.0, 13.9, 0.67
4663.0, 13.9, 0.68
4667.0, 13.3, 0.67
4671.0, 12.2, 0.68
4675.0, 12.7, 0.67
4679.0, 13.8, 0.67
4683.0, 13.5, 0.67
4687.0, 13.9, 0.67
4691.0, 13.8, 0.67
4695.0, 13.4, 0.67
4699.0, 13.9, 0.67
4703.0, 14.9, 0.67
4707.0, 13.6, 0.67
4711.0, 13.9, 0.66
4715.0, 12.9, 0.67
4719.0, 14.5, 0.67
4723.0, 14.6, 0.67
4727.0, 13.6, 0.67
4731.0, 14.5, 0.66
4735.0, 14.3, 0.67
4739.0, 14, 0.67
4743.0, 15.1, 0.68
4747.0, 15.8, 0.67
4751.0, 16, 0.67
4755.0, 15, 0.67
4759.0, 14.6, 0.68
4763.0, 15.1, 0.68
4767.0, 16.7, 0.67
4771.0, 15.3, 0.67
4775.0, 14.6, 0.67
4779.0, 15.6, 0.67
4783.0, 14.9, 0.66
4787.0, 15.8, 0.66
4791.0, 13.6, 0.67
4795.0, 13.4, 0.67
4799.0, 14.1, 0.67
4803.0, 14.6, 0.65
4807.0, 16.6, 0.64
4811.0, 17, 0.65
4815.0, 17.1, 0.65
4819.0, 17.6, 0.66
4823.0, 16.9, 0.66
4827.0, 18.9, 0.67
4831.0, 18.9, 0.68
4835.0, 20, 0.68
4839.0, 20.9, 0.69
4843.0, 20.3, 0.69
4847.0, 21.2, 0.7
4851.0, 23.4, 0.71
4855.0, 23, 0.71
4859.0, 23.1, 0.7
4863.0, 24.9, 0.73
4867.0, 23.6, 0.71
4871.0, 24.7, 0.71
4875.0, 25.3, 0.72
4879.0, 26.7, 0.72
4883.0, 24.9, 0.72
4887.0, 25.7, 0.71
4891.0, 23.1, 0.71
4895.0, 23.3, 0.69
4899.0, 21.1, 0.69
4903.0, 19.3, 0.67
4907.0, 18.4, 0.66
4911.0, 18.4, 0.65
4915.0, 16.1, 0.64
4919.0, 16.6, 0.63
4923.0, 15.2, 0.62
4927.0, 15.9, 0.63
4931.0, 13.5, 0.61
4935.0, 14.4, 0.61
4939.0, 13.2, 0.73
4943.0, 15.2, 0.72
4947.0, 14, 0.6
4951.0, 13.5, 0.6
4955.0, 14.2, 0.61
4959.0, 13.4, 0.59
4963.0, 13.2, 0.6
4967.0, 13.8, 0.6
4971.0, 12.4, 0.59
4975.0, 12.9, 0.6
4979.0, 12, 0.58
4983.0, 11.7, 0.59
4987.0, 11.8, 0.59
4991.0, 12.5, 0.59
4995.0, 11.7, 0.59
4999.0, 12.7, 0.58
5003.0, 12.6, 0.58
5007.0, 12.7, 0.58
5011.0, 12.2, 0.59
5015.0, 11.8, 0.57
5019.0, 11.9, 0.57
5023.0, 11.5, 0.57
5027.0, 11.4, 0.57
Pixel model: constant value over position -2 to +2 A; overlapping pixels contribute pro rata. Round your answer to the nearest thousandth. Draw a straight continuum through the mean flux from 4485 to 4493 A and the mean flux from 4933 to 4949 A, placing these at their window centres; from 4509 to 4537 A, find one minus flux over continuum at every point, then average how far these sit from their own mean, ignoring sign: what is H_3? 0.018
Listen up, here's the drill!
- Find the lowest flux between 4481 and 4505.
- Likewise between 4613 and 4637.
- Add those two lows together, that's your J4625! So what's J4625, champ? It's 26.7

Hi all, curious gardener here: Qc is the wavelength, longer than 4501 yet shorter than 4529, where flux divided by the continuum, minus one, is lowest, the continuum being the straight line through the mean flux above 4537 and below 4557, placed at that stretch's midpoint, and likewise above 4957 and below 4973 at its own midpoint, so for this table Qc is 4503.0 A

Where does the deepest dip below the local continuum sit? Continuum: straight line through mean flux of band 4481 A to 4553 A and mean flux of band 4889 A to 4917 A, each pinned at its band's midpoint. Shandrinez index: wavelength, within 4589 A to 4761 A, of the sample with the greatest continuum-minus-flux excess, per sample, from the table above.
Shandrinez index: 4671.0 A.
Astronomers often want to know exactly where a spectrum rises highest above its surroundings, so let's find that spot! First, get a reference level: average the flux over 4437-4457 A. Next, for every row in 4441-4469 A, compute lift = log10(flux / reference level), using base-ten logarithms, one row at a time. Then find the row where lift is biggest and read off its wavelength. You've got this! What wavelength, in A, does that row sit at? 4455.0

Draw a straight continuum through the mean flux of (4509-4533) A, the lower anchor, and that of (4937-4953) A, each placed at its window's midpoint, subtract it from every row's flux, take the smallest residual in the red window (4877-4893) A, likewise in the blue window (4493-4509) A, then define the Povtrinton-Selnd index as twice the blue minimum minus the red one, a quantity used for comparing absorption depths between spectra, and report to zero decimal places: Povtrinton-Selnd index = -11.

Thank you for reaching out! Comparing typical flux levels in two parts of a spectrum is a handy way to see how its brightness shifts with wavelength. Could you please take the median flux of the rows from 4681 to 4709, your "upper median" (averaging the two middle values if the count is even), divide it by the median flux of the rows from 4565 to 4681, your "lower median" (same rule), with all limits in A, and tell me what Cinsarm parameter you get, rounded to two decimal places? 0.99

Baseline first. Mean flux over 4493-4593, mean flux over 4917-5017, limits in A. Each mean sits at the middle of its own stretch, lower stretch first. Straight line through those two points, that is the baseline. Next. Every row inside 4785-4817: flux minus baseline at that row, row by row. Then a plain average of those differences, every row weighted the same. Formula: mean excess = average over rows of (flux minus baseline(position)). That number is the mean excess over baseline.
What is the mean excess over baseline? 1.7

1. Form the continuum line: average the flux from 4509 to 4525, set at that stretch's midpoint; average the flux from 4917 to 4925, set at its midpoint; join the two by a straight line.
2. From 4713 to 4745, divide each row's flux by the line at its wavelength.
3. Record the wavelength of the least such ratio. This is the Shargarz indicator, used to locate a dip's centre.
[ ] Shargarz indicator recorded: 4715.0 A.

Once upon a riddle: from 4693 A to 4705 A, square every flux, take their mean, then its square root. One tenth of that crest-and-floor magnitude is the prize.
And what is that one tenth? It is 1.41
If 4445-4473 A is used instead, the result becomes 1.53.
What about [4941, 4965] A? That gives 1.39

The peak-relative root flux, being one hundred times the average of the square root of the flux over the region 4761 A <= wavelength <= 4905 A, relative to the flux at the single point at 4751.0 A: 27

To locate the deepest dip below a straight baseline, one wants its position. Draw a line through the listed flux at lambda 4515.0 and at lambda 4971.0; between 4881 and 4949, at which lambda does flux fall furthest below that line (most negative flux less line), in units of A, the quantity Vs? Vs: 4939.0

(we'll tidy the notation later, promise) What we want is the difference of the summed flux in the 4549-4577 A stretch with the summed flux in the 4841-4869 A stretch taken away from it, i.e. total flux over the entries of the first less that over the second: -60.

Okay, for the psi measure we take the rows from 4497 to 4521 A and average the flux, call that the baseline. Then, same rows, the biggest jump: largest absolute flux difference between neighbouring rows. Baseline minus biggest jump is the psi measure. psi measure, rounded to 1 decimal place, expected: 13.3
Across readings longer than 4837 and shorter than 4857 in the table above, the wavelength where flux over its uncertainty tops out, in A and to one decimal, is 4851.0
